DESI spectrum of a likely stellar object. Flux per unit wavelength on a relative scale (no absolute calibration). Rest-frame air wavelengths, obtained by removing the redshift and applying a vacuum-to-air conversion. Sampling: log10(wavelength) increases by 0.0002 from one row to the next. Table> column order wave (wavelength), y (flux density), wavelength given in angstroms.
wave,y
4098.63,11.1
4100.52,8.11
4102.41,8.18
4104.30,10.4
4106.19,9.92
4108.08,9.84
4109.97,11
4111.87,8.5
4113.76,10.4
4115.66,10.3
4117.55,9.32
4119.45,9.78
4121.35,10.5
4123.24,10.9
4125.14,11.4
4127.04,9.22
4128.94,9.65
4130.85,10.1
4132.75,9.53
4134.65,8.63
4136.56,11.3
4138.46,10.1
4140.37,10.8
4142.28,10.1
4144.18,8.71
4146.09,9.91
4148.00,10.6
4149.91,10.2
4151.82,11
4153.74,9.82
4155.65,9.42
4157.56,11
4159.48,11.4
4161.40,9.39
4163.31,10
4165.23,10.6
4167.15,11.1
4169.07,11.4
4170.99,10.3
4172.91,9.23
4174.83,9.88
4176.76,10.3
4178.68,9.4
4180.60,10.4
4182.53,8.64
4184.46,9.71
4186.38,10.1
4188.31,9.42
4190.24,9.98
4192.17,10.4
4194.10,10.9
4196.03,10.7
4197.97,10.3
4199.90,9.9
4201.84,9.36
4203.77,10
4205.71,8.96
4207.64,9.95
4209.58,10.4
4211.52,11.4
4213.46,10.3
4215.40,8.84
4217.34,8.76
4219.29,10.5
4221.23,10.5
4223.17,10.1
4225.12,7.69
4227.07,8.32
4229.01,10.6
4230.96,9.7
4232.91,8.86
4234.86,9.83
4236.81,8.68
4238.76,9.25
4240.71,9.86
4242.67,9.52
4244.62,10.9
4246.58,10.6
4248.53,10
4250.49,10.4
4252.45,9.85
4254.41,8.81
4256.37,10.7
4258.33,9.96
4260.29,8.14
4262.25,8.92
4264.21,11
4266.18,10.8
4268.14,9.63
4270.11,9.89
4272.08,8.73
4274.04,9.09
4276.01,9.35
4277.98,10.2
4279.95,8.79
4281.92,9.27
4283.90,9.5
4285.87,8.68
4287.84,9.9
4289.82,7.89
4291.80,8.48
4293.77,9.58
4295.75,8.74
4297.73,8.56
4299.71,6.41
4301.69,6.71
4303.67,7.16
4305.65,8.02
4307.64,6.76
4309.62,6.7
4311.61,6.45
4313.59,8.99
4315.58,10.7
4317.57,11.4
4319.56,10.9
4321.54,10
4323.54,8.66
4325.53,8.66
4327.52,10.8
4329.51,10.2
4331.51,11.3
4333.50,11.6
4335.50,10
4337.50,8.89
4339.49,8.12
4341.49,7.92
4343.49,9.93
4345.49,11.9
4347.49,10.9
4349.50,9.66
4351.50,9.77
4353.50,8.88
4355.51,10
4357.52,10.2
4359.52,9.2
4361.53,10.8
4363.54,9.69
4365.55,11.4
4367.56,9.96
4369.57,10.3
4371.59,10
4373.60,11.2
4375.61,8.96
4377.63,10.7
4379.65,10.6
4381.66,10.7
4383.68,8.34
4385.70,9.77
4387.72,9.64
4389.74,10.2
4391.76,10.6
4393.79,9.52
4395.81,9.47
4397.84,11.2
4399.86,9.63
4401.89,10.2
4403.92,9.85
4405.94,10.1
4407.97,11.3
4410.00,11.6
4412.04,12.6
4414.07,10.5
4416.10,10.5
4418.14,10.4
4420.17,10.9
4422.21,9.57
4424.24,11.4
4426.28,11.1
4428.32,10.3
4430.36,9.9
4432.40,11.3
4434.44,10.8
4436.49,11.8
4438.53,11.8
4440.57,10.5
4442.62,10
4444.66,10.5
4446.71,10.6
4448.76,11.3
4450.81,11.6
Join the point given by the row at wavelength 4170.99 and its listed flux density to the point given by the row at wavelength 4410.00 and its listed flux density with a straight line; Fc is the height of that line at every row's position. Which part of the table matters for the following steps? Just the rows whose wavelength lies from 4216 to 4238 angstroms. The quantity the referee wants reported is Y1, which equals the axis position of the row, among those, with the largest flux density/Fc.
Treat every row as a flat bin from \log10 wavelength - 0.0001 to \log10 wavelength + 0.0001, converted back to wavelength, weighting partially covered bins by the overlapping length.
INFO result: 4229.01 angstroms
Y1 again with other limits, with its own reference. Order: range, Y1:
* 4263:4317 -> 4264.21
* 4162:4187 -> 4169.07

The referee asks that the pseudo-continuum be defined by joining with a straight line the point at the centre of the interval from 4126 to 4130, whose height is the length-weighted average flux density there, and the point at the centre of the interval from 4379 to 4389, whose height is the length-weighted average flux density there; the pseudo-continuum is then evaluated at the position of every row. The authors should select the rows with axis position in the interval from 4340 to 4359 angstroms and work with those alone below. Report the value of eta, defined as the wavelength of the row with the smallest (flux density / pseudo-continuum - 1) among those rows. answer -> 4341.49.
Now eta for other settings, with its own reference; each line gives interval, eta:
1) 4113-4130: 4127.04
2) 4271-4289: 4285.87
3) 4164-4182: 4172.91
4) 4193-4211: 4205.71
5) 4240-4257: 4254.41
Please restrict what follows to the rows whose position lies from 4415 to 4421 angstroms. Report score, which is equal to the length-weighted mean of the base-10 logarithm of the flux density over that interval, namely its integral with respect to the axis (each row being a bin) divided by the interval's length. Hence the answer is 1.03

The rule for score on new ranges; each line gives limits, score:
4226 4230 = 0.97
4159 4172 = 1.02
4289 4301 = 0.91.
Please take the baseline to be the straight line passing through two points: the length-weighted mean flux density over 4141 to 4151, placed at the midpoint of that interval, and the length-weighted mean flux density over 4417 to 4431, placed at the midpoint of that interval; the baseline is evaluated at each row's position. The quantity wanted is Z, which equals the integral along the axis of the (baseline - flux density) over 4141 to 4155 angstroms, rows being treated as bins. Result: -1.3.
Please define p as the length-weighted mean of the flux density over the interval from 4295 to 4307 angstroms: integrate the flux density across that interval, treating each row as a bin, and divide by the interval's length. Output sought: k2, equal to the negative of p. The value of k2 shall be -7.5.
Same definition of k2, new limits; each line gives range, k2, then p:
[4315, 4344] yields -9.9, 9.9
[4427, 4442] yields -10.9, 10.9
